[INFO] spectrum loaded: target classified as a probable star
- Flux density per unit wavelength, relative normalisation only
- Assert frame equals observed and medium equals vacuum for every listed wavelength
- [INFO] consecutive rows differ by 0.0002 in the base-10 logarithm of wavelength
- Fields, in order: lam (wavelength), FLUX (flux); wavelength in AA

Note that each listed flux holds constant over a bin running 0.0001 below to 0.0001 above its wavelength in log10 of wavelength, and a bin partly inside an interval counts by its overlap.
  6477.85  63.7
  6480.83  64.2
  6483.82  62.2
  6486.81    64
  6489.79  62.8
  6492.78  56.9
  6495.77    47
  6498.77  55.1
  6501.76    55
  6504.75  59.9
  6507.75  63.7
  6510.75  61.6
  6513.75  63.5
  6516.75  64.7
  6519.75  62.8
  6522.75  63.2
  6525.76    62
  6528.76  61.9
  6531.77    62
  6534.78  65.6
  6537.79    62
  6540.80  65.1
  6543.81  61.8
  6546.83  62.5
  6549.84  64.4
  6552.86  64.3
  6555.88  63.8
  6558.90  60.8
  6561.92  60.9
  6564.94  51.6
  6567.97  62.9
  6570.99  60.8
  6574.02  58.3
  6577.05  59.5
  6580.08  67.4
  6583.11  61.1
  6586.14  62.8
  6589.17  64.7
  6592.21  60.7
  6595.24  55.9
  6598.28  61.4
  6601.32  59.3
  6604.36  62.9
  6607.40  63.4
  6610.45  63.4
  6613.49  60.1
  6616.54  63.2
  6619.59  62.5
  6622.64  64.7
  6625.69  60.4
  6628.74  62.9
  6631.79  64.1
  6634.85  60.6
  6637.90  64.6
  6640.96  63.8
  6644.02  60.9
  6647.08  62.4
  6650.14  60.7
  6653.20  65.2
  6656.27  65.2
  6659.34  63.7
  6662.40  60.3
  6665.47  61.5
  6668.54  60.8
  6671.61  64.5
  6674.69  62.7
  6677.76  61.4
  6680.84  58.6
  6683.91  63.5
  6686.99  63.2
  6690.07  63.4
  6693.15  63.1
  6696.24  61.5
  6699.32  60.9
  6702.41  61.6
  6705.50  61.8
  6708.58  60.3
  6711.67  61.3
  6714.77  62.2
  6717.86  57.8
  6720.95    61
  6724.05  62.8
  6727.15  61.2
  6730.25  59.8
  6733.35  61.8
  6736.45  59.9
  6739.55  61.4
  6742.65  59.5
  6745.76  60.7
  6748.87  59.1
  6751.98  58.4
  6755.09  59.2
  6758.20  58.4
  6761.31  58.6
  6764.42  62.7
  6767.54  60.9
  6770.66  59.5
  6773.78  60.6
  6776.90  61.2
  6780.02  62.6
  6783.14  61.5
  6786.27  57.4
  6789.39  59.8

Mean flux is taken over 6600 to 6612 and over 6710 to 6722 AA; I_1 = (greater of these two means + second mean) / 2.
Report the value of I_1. 61.4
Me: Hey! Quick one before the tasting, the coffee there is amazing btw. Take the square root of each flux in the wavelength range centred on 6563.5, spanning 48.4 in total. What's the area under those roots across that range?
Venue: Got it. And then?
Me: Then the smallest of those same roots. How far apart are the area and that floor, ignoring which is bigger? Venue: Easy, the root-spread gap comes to 373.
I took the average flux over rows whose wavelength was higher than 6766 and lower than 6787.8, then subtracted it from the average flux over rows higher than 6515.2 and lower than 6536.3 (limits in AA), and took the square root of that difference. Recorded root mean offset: 1.63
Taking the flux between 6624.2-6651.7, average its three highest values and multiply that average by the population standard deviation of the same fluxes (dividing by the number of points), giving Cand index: 101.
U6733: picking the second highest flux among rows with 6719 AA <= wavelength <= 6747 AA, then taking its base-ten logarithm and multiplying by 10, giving 17.9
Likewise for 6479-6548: 18.1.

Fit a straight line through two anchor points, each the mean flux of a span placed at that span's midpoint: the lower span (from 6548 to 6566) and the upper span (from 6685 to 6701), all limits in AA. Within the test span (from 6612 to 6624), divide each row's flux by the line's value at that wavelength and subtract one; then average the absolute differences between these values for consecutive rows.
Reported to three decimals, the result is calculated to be 0.032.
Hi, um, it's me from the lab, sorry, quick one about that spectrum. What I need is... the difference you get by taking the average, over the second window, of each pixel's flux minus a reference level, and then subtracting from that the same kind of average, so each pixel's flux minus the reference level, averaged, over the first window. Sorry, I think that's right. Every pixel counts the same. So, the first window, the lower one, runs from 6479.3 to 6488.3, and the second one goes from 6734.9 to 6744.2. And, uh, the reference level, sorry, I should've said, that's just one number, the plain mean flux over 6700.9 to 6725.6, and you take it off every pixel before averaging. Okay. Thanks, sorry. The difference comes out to -3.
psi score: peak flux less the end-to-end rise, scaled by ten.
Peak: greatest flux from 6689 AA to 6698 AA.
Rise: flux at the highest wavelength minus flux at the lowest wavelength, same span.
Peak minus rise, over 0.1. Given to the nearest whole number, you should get 653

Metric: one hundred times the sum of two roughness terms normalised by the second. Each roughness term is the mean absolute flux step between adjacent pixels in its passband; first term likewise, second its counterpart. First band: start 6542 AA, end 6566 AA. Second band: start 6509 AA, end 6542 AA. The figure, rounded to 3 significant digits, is 230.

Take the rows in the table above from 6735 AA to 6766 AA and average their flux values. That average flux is 59.8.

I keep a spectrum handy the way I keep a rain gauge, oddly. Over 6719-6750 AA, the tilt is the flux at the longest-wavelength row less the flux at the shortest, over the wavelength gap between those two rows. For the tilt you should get -0.07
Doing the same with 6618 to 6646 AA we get -0.07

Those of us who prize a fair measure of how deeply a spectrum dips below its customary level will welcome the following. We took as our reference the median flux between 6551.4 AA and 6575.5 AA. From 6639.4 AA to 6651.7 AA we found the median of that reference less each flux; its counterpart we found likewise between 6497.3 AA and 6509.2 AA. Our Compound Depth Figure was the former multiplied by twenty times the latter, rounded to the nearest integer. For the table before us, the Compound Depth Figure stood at -54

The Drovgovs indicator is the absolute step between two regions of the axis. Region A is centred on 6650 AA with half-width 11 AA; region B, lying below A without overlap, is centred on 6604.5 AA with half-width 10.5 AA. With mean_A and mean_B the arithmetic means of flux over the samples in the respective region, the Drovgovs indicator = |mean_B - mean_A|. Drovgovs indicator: 2.2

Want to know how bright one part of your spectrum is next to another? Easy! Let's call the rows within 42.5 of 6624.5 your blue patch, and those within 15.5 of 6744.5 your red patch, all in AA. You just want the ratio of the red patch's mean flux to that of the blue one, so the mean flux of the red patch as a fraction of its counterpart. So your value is 0.96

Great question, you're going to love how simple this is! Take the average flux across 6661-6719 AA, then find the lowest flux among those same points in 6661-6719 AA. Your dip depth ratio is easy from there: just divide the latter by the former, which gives 0.938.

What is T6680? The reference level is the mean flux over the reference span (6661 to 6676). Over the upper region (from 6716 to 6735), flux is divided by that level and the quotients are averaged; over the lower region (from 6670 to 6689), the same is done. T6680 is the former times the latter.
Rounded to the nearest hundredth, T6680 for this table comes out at 0.99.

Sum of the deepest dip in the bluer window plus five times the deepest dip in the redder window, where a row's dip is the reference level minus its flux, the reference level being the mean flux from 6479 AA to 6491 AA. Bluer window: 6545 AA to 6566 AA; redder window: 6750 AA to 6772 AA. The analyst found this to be 36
